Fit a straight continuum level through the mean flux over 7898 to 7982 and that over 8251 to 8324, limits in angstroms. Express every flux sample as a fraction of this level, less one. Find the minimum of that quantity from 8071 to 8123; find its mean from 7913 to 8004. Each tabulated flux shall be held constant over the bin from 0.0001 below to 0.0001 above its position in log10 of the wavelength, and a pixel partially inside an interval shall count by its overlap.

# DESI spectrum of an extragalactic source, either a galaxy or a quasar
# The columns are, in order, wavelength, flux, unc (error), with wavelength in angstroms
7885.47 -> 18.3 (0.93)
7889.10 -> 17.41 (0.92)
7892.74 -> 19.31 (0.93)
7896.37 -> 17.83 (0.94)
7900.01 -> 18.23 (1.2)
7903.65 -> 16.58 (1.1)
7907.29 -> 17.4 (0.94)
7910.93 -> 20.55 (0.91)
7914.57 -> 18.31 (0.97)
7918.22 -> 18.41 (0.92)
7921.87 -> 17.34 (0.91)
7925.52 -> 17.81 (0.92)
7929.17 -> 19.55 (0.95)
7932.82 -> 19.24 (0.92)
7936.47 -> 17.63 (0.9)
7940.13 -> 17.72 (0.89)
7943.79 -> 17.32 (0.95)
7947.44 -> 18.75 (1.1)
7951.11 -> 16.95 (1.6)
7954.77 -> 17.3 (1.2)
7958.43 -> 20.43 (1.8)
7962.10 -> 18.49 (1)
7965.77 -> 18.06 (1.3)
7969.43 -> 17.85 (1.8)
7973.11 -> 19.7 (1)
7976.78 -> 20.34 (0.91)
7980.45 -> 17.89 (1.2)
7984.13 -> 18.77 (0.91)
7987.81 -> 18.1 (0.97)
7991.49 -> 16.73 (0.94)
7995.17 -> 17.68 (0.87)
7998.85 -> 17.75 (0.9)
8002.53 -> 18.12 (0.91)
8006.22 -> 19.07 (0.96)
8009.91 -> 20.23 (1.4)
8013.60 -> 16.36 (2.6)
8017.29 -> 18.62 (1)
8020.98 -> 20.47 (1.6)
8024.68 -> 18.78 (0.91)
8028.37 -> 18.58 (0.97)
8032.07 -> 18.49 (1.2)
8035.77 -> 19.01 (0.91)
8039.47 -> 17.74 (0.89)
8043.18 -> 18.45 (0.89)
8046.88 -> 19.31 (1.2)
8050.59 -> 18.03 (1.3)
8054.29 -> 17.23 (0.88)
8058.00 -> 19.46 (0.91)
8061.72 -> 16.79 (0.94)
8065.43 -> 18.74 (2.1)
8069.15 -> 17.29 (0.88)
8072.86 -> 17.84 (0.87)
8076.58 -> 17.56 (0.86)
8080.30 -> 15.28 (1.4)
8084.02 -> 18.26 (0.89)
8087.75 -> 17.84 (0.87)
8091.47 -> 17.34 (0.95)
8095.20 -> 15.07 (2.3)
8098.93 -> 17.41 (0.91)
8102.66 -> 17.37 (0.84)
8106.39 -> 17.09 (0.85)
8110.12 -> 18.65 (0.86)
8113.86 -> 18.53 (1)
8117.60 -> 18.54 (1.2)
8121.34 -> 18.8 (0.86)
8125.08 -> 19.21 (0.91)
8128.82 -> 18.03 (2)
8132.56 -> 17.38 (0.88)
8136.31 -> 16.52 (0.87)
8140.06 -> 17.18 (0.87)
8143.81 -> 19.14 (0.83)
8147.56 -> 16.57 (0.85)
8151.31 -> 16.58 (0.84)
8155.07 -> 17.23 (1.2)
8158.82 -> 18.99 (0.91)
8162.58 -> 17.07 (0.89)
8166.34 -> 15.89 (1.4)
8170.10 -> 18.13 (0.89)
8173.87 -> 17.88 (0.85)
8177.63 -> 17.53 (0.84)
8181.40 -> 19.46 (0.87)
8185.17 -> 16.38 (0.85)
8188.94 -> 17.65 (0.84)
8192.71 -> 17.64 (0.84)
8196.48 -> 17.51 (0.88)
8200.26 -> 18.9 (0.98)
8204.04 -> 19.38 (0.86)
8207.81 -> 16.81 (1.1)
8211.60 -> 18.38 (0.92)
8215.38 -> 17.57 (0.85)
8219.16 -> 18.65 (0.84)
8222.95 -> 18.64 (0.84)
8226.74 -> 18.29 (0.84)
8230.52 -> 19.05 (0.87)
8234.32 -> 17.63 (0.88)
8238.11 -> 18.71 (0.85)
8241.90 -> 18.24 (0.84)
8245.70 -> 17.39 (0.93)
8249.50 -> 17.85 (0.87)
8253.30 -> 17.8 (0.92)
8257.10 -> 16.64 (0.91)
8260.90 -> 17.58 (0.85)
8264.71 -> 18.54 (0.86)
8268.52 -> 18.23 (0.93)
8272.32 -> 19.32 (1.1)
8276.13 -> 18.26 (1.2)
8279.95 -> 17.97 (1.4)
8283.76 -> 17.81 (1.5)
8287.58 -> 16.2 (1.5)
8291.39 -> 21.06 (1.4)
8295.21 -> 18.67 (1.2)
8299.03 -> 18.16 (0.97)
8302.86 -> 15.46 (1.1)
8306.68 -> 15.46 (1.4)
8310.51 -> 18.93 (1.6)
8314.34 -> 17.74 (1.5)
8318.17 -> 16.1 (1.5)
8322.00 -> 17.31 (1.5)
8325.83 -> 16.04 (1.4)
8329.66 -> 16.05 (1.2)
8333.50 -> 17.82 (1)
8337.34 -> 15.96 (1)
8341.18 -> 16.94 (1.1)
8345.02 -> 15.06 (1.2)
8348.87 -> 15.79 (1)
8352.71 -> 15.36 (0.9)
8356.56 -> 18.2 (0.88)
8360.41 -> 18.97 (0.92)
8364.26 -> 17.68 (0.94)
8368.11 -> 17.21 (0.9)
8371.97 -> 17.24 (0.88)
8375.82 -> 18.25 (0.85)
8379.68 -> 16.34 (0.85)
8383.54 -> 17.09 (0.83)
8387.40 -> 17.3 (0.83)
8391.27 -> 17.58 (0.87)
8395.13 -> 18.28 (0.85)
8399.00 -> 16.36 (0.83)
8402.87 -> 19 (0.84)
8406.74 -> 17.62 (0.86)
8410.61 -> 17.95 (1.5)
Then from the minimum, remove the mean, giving -0.163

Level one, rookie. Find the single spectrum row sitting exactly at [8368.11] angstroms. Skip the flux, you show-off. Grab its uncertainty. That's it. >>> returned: 0.900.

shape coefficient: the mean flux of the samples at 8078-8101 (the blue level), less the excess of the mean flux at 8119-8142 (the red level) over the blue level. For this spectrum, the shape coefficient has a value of 15.9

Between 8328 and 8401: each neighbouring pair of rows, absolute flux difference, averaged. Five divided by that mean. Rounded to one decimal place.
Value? 4.5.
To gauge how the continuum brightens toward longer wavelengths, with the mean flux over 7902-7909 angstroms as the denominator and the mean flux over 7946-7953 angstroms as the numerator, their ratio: 1.05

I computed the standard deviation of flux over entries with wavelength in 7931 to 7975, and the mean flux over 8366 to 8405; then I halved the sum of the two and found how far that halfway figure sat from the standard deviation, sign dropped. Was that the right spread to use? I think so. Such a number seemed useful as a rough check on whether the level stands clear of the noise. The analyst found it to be 8.2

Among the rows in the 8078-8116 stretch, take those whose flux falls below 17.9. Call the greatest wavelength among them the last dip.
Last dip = 8106.39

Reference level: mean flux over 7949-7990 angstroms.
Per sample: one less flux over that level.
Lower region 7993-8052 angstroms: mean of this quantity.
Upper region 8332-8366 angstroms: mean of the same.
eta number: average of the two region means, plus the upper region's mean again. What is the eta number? 0.13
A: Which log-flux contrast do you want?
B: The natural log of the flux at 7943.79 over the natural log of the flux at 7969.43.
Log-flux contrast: 0.99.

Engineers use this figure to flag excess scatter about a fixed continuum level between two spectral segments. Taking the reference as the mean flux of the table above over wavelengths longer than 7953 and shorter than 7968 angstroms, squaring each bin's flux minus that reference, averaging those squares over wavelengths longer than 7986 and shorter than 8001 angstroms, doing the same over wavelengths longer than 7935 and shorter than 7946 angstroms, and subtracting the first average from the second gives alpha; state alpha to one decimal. -0.2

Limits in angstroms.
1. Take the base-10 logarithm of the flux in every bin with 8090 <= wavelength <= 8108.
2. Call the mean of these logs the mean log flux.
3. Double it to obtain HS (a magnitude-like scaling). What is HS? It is 2.45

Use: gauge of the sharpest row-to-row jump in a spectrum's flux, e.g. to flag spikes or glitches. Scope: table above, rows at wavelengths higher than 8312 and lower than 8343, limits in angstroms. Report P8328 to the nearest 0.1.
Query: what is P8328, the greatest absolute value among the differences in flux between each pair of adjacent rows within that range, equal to 1.9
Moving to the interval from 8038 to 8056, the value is 1.3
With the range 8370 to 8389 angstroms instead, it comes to 1.9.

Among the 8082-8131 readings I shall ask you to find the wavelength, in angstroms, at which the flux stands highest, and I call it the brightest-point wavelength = 8125.08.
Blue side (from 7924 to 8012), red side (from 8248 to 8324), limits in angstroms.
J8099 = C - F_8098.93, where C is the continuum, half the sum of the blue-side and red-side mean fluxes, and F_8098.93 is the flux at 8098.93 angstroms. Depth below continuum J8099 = 0.7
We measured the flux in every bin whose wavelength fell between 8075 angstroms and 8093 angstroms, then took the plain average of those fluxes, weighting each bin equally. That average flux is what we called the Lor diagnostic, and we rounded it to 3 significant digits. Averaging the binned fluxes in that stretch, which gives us 17.3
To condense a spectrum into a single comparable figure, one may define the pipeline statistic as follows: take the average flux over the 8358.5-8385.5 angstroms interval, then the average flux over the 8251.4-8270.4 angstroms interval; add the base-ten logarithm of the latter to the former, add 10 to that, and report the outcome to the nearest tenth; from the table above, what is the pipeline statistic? 28.8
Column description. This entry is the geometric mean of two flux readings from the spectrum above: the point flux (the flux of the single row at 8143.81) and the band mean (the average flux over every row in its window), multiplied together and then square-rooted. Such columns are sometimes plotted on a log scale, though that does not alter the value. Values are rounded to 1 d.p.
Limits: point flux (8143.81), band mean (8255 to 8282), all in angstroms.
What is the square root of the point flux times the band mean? 18.6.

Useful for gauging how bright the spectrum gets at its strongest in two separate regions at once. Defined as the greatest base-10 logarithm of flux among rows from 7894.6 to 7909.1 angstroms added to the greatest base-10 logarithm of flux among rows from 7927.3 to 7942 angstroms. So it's 2.55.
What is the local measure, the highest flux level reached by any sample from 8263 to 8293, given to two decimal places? 21.06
